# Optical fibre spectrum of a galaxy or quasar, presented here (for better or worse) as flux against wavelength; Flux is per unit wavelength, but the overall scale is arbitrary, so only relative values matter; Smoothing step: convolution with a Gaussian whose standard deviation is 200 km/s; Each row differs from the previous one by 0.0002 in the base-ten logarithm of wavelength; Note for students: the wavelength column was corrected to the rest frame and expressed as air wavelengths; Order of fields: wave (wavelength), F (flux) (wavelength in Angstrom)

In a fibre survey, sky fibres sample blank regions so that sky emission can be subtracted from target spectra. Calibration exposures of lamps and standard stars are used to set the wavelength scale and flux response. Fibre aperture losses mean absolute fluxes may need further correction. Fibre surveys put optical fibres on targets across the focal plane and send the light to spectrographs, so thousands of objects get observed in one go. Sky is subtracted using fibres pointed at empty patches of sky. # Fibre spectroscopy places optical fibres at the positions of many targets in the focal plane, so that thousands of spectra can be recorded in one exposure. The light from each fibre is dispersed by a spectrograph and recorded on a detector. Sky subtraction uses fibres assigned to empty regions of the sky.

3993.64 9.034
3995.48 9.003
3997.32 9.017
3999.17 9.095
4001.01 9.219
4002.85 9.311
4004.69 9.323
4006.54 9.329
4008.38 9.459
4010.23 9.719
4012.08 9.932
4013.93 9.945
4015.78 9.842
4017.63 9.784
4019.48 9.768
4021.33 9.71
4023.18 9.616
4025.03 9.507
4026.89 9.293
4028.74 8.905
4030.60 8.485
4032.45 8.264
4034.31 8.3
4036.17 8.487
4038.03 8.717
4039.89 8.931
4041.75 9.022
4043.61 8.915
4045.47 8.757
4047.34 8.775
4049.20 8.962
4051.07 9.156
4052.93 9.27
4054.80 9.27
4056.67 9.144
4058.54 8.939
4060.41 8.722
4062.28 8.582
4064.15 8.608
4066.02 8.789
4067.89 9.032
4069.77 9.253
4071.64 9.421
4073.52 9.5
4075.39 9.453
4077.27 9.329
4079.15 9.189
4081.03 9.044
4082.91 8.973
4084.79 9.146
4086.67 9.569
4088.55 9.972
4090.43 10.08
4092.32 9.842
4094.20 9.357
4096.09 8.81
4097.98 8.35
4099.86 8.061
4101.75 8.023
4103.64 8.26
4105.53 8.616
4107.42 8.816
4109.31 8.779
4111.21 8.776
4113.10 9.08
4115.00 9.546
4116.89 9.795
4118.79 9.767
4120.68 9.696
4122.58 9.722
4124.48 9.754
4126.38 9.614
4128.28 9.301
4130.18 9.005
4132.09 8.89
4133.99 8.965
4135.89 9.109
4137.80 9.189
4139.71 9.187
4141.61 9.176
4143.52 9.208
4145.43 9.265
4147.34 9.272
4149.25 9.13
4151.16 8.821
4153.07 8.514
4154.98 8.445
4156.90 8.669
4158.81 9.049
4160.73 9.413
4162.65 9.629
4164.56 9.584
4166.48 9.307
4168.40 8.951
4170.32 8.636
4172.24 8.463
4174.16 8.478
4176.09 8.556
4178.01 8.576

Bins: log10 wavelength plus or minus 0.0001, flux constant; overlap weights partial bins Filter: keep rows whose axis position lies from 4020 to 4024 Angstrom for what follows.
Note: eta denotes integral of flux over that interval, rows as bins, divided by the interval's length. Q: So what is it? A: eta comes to 9.68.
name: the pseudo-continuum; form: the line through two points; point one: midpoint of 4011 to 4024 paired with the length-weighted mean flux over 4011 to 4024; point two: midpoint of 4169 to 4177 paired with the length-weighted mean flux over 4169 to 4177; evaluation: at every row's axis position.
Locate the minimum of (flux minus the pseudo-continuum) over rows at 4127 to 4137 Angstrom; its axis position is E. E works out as 4132.09 Angstrom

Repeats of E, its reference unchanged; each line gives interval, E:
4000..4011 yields 4001.01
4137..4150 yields 4137.80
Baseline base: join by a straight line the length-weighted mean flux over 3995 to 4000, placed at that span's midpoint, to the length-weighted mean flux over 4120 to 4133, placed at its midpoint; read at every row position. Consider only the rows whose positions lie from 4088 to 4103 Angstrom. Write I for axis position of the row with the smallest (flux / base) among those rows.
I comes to 4101.75 Angstrom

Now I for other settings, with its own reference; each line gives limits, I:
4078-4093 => 4082.91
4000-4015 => 4001.01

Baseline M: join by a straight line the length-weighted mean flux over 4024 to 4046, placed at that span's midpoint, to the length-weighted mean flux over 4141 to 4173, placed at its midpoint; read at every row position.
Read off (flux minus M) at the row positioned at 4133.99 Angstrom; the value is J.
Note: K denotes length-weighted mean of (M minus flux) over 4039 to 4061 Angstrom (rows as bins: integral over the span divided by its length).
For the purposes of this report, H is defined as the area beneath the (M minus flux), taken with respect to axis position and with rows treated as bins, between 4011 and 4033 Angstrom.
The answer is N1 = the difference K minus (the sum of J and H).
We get 14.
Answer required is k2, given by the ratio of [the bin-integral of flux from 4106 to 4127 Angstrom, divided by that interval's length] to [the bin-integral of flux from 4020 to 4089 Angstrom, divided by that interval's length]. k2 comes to 1.04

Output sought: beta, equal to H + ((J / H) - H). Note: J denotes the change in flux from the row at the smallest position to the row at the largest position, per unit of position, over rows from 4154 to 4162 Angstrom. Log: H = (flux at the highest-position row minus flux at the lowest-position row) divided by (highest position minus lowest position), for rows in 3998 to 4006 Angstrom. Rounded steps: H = 0.041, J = 0.17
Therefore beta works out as 4.1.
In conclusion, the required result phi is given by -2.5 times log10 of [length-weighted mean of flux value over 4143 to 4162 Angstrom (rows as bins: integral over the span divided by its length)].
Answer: -2.38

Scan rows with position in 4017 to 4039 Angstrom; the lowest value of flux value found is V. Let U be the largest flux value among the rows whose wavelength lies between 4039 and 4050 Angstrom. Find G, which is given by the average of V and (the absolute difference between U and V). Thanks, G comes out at 4.51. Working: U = 9.022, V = 8.264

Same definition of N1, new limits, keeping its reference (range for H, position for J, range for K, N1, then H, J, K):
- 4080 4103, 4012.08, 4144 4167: 3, -4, 1.2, -0.06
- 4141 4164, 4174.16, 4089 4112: 1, -1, -0.6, 0.09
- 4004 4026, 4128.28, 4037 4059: 19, -20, 0.3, -0.16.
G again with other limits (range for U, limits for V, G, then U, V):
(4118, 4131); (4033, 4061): 4.88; 9.767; 8.3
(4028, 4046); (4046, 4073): 4.51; 9.022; 8.582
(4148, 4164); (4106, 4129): 4.81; 9.629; 8.776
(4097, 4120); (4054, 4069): 4.90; 9.795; 8.582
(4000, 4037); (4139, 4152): 4.97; 9.945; 8.821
